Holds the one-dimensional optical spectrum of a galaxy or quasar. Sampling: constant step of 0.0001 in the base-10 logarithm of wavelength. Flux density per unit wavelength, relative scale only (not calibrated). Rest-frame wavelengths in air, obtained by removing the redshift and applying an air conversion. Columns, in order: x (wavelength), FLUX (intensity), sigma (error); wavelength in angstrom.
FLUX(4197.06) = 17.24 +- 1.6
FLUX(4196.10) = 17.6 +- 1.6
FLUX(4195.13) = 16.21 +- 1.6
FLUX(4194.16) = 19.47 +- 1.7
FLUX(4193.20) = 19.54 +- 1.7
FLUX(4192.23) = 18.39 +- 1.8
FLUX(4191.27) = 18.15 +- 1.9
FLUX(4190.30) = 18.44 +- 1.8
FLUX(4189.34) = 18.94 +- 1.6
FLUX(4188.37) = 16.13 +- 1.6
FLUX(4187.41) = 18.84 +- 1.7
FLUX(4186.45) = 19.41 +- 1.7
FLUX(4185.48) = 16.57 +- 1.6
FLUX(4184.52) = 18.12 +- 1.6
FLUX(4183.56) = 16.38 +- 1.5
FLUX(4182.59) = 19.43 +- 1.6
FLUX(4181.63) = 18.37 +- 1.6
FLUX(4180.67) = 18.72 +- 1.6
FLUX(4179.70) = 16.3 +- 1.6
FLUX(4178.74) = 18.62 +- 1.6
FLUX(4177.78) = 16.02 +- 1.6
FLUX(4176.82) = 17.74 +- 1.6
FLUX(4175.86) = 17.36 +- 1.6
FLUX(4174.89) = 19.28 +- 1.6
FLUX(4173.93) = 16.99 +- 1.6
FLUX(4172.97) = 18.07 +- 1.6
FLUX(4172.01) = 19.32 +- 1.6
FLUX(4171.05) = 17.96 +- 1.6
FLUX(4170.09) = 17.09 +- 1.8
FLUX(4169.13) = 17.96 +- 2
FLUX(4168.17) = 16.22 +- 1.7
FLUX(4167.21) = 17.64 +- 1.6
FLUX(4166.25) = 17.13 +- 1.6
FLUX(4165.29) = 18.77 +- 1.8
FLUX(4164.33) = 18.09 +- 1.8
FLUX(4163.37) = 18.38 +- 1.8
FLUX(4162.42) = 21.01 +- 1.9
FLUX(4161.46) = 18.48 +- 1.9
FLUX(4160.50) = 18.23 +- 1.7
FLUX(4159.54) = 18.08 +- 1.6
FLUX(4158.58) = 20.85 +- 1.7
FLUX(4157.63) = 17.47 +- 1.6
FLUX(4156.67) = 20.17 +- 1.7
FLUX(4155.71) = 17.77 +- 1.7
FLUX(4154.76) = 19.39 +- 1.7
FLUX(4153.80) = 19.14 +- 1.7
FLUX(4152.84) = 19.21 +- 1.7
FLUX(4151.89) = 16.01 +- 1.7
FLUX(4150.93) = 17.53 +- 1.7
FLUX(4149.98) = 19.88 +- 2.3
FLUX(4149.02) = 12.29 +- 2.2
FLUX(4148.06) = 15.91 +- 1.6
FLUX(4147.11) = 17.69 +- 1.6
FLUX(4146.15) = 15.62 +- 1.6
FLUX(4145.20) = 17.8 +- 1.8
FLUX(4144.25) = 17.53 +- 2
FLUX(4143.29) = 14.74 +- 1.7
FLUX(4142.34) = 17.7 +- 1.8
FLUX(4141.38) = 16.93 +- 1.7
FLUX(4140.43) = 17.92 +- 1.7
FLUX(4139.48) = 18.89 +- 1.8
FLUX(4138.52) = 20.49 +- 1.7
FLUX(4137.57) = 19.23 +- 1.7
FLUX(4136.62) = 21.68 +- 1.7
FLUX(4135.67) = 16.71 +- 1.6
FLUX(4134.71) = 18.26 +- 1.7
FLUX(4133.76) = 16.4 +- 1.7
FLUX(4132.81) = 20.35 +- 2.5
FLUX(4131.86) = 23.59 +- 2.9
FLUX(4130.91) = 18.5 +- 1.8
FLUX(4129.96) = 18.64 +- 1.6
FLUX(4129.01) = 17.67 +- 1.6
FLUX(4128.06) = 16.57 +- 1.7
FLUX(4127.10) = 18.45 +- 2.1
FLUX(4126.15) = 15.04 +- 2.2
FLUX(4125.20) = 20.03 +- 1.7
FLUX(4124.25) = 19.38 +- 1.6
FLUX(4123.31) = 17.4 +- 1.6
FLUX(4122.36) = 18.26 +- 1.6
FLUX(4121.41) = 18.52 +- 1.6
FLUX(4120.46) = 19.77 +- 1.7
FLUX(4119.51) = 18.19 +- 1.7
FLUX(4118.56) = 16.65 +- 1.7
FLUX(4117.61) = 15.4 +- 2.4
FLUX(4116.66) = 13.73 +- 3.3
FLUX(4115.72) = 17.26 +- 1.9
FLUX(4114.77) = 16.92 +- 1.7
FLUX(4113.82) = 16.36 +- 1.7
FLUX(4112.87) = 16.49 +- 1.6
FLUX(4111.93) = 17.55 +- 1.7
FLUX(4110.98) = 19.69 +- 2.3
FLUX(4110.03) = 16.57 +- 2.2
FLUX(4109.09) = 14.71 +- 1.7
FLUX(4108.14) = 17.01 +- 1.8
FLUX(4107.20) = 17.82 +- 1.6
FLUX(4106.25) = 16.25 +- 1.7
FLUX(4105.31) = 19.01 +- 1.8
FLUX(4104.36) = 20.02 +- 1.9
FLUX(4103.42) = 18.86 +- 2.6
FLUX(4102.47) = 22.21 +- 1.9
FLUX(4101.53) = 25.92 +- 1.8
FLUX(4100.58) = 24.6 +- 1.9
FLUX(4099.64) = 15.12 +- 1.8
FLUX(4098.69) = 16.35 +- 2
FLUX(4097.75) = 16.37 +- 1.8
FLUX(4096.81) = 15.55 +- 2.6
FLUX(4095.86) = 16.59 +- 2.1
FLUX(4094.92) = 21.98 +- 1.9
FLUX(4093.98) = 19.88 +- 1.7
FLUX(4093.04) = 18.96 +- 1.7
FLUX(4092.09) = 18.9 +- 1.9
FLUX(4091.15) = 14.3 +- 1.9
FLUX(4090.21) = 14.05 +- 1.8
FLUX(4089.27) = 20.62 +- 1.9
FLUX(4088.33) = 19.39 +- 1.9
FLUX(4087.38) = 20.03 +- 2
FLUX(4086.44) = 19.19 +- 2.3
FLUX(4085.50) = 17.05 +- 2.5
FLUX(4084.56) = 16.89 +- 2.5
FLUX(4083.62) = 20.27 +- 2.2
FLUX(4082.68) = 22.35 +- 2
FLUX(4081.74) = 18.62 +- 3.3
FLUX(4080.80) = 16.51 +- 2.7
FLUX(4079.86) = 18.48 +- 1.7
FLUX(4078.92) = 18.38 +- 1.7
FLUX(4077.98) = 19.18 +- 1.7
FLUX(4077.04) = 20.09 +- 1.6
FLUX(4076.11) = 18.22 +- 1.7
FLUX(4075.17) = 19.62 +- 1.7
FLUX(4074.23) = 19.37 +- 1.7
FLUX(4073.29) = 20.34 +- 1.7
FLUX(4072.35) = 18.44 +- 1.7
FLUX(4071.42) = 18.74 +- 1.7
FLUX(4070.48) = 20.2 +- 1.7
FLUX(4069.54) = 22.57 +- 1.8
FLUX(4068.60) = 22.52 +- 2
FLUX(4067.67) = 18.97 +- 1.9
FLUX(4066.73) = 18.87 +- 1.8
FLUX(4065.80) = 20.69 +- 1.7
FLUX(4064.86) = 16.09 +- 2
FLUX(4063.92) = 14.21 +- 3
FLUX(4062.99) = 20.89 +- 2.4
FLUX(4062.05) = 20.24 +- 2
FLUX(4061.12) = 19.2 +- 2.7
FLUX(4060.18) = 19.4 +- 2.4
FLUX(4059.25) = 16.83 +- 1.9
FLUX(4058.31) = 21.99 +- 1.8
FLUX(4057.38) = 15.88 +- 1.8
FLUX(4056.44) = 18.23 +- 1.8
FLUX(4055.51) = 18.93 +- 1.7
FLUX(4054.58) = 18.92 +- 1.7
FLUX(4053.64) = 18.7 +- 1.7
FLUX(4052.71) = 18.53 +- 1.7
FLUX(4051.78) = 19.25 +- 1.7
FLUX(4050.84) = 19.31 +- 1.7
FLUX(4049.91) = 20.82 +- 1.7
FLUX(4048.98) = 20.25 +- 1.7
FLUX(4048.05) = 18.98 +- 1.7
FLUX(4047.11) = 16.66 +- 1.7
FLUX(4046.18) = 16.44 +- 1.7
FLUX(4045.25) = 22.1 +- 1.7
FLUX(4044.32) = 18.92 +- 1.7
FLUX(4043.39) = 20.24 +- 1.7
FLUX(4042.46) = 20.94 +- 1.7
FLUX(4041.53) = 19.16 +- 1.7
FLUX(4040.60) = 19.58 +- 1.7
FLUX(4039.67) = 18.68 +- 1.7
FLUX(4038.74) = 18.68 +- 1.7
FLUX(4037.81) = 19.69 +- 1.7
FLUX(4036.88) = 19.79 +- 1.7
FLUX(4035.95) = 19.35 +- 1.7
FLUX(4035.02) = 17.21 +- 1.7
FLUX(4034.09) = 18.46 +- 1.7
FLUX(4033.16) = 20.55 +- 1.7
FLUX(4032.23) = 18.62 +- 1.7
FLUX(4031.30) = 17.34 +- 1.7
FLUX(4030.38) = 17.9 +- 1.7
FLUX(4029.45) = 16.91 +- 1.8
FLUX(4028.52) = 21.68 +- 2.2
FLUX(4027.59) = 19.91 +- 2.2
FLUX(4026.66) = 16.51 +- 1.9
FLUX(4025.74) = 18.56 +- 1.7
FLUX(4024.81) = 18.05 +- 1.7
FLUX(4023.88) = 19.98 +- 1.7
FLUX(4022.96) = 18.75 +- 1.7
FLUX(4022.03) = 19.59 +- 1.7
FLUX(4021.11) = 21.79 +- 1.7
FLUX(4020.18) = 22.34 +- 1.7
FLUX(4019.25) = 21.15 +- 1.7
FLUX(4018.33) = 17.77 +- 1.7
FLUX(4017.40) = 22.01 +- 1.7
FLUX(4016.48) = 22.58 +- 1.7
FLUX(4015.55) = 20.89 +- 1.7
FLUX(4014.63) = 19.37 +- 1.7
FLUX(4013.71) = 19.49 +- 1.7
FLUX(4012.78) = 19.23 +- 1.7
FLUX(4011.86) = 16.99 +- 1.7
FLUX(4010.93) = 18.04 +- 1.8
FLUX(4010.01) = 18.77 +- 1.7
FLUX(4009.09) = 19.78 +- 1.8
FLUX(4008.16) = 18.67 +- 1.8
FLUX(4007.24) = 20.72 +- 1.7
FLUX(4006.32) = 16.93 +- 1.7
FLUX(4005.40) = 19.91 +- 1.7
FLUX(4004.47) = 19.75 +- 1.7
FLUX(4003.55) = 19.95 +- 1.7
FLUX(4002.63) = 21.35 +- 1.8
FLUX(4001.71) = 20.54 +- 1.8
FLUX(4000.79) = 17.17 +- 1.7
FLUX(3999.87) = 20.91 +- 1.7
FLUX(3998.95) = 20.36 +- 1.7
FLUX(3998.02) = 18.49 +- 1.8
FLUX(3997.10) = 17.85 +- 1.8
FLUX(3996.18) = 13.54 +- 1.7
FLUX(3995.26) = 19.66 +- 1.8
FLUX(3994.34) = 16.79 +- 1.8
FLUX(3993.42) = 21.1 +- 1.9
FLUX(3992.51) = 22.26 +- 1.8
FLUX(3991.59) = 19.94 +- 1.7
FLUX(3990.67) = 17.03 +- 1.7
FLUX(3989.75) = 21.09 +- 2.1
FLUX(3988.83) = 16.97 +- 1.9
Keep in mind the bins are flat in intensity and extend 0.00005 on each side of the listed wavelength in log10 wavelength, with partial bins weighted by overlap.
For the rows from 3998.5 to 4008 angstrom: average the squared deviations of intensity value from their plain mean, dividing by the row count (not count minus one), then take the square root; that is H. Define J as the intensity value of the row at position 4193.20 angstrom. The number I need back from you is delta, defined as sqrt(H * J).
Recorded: 5.3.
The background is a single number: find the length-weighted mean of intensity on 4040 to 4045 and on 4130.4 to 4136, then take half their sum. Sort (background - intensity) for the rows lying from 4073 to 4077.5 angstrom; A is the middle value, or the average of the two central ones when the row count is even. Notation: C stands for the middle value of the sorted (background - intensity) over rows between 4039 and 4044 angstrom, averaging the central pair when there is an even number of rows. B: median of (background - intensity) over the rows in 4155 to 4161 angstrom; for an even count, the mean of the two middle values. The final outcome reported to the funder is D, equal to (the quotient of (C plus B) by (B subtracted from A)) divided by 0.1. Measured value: -8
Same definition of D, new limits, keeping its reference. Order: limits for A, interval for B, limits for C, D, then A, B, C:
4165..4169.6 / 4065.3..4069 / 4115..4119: 14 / 1.8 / -0.4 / 3.4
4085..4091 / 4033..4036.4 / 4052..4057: -33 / 0.2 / 0.5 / 0.7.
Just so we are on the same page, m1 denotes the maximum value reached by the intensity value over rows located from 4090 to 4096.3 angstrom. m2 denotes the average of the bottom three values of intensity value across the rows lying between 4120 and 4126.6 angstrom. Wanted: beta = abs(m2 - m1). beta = 5.1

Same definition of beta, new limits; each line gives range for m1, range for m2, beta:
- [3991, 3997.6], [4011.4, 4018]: 3.7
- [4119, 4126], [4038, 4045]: 1.3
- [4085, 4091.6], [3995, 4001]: 4.4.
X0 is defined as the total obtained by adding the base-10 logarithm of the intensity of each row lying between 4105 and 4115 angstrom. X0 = 14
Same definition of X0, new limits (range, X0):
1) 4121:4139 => 24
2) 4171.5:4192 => 26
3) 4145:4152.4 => 10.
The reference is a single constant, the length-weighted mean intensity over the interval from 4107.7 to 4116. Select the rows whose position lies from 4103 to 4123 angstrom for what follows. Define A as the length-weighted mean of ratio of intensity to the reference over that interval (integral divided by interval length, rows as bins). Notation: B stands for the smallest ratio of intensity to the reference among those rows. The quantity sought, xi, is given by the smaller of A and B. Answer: 0.81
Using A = 1.03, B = 0.81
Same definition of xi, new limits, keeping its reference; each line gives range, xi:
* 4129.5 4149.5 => 0.73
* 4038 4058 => 0.94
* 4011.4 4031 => 0.98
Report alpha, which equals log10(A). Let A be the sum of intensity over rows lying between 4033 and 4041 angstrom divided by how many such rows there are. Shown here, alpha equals 1.28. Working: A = 19.1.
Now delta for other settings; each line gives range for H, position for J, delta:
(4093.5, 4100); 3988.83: 6.3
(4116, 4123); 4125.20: 6.2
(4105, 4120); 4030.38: 5.1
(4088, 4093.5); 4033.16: 7.3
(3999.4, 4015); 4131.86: 5.6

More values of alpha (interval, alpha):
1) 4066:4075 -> 1.30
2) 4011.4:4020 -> 1.30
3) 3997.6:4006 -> 1.30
